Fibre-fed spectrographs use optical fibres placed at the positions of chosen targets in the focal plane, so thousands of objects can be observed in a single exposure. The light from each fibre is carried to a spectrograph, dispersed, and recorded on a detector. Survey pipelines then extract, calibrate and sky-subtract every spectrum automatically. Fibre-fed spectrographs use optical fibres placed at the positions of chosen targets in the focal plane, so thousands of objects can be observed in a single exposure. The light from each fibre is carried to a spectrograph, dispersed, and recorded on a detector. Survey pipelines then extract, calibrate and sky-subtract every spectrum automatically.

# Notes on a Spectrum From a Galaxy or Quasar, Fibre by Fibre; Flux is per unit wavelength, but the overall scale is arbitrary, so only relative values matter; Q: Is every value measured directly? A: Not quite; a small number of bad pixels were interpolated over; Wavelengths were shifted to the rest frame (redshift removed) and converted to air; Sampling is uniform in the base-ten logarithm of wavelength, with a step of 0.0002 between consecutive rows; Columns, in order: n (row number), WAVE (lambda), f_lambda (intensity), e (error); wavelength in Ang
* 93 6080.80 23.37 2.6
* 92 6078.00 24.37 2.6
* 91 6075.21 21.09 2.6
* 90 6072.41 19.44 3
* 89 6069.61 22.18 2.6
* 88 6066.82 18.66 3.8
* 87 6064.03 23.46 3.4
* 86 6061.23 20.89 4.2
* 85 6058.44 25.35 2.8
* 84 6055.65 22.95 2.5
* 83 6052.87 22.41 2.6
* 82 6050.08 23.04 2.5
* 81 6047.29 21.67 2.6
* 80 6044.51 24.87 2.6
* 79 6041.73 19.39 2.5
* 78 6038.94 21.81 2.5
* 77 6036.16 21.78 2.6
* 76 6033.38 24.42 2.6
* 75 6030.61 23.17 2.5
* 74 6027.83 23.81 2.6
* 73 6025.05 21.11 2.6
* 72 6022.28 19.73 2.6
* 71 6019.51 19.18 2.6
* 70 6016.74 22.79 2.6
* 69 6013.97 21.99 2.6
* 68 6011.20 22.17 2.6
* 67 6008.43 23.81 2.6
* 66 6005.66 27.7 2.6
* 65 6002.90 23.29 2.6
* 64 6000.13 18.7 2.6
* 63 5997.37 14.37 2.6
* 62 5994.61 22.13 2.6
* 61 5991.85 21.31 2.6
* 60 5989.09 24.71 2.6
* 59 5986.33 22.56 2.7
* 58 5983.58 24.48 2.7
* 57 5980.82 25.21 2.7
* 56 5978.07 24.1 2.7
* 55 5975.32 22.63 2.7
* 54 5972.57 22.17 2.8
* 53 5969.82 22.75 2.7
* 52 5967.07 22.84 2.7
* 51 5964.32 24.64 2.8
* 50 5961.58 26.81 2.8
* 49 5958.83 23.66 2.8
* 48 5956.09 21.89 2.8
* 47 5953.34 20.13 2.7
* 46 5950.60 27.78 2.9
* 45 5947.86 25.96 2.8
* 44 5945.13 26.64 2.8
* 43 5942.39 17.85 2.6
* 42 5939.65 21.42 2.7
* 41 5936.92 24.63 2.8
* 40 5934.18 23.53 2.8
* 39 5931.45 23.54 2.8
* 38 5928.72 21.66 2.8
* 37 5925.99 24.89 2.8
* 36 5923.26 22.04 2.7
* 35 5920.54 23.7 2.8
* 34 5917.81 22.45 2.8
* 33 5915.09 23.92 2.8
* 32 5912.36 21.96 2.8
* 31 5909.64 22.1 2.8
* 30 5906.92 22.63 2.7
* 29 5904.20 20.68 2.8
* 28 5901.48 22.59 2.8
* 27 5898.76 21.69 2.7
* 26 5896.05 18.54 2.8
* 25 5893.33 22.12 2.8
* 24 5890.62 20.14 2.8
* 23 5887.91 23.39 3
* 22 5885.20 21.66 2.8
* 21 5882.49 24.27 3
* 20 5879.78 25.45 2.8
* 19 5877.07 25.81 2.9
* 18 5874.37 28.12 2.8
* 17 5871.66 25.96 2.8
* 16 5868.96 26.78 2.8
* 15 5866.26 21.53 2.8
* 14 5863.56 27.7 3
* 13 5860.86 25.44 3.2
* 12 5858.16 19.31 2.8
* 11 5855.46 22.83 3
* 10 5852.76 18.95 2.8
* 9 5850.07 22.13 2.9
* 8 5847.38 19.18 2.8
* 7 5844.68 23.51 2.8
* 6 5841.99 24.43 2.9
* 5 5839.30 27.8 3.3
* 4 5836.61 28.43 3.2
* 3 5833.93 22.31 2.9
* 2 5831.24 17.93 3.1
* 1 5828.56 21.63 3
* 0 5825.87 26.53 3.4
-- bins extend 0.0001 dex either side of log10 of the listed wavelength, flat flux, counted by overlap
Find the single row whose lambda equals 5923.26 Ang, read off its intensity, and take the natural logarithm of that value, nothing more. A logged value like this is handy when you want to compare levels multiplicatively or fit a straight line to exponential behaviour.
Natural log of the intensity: 3.09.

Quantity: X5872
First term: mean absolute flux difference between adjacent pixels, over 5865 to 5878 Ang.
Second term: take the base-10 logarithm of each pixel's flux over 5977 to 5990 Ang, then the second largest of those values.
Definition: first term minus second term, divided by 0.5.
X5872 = 2.5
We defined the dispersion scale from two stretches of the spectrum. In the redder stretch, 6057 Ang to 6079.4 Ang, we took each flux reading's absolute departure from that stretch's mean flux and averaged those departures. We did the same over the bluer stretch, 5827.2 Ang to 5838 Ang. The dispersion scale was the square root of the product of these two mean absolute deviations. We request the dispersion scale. 2.4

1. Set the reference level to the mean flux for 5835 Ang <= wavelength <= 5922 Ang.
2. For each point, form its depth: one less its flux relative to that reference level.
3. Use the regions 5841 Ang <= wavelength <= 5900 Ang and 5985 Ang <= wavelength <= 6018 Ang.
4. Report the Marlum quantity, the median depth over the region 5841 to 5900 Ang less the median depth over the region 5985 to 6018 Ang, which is -0.03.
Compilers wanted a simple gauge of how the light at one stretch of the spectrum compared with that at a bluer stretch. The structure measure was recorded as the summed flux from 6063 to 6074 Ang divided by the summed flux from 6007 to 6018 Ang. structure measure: 0.92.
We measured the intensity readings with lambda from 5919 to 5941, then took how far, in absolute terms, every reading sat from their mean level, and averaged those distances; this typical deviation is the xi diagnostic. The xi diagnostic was 1.1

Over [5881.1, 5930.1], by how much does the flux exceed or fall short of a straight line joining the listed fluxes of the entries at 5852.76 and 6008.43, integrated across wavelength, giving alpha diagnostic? 81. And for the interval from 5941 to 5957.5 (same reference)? 23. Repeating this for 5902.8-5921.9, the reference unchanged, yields 32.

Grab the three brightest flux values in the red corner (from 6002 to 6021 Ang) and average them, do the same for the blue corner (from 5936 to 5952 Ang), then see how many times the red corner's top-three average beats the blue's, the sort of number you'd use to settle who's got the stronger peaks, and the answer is 0.93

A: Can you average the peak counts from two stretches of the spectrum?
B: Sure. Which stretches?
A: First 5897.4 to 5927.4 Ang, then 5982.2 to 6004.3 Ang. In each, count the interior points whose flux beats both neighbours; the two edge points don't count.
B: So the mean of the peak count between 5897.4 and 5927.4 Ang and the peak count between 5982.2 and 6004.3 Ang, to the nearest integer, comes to 3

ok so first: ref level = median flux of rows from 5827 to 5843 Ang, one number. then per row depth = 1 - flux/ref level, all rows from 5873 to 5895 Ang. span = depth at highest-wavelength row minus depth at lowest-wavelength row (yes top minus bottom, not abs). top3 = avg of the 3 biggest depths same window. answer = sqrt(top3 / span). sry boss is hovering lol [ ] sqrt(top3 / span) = 0.6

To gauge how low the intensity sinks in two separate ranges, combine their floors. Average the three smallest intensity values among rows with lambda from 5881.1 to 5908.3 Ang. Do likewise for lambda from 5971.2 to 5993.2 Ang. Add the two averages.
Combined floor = 41.8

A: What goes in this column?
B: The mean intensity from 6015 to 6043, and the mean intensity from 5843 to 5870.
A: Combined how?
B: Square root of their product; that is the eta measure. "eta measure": 22.2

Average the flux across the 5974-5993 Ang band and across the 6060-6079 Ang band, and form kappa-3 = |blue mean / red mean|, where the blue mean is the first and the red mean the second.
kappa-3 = 1.10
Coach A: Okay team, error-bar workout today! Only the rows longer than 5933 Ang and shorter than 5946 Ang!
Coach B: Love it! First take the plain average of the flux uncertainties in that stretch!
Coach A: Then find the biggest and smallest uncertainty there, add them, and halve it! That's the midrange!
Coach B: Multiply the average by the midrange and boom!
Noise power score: 7.4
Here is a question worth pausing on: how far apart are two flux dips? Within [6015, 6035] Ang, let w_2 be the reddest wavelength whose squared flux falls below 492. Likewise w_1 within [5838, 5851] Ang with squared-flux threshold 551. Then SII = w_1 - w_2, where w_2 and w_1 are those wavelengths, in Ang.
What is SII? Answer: -175.0 Ang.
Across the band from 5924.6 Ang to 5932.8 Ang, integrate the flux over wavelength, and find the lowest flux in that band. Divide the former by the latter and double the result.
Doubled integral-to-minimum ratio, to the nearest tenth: 17.7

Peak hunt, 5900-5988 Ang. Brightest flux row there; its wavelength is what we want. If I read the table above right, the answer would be 5950.60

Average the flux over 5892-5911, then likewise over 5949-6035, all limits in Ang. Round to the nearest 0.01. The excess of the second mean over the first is 1.30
